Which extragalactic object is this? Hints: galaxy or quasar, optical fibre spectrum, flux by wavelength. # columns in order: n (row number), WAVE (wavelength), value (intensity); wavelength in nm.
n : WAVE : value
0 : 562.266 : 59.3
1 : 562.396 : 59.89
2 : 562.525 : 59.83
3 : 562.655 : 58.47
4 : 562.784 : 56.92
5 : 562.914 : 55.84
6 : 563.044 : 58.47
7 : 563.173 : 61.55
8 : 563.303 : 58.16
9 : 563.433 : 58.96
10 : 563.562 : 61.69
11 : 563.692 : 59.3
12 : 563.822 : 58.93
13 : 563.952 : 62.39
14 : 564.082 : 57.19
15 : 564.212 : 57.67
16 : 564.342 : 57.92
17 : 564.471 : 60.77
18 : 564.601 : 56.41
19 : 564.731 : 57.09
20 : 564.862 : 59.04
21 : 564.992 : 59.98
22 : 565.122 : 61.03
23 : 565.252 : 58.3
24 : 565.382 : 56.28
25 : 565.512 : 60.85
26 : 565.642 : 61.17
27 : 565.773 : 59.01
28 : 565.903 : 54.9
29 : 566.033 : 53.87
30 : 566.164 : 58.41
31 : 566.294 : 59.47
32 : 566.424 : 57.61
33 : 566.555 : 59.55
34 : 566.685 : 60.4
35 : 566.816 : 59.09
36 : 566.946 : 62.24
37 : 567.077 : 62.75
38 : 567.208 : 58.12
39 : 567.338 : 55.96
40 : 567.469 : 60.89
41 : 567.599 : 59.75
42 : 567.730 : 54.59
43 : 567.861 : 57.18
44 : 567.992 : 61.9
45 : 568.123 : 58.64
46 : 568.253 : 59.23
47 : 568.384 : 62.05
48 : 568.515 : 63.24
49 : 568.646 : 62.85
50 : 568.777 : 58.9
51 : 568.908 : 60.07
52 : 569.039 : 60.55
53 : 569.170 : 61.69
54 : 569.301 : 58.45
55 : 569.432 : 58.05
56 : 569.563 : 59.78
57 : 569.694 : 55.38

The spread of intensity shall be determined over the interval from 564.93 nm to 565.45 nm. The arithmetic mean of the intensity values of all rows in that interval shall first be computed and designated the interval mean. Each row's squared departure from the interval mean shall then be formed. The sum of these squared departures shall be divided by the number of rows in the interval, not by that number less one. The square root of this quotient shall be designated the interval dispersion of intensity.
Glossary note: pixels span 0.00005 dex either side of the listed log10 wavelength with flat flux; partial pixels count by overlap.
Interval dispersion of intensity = 1.8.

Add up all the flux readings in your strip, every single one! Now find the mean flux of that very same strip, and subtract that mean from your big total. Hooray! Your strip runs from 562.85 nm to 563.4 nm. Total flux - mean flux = 176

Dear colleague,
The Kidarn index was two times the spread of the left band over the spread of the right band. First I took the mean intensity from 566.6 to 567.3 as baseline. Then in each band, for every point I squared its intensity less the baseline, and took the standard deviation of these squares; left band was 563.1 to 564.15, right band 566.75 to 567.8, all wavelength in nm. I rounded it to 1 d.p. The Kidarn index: 0.5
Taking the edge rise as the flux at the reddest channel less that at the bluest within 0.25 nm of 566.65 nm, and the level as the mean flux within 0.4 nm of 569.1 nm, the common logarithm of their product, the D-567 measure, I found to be 1.95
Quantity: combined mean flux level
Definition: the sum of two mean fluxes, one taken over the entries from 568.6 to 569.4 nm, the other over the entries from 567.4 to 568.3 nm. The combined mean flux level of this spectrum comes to 119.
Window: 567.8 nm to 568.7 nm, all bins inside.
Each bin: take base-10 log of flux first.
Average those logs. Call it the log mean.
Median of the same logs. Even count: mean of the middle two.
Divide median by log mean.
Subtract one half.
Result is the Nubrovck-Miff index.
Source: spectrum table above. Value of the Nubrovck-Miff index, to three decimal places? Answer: 0.505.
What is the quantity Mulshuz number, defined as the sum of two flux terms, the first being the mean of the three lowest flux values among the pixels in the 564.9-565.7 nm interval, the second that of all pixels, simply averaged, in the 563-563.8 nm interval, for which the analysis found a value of 118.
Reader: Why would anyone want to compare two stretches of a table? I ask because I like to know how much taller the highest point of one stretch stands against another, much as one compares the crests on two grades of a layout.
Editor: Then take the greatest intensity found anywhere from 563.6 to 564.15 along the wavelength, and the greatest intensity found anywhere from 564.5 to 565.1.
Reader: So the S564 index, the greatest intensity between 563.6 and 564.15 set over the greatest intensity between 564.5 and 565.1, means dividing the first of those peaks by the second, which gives 1.04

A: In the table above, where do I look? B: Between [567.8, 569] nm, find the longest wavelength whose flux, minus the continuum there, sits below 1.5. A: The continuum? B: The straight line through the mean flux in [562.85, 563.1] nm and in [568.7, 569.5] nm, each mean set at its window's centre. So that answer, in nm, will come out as 568.908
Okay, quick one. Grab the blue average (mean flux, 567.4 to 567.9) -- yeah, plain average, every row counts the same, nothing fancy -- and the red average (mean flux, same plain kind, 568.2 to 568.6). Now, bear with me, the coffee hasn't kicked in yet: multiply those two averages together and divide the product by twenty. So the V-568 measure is 179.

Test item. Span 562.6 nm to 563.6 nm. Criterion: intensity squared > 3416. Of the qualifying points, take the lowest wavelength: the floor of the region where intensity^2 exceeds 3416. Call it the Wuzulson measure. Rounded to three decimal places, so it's 562.655 nm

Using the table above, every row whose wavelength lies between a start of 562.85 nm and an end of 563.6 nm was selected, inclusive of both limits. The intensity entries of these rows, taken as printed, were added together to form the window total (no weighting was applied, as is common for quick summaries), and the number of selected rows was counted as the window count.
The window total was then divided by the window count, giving 59.1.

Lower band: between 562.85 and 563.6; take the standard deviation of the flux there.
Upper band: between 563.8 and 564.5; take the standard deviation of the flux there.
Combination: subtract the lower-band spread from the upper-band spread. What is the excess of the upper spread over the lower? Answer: -0.2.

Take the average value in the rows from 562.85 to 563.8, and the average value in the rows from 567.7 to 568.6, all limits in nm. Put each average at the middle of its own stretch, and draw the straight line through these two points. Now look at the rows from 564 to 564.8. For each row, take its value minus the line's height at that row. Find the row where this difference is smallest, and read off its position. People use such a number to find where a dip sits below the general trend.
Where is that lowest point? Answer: 564.601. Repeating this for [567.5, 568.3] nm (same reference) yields 567.730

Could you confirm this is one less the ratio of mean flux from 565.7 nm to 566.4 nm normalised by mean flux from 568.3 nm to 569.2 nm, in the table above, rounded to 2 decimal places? 0.07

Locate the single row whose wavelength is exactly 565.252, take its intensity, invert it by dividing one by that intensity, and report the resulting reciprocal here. 0.0172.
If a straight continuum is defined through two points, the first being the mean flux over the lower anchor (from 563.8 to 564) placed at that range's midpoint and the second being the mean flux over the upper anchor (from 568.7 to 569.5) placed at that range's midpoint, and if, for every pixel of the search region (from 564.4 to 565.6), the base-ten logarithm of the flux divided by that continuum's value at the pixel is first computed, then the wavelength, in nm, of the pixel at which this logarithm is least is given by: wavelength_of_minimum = 564.601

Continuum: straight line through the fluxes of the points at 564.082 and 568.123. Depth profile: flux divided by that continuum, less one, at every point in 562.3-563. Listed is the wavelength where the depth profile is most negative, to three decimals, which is 562.914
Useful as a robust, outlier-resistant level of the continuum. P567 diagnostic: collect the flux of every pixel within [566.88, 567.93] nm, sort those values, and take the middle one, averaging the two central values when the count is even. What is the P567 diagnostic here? 58.9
